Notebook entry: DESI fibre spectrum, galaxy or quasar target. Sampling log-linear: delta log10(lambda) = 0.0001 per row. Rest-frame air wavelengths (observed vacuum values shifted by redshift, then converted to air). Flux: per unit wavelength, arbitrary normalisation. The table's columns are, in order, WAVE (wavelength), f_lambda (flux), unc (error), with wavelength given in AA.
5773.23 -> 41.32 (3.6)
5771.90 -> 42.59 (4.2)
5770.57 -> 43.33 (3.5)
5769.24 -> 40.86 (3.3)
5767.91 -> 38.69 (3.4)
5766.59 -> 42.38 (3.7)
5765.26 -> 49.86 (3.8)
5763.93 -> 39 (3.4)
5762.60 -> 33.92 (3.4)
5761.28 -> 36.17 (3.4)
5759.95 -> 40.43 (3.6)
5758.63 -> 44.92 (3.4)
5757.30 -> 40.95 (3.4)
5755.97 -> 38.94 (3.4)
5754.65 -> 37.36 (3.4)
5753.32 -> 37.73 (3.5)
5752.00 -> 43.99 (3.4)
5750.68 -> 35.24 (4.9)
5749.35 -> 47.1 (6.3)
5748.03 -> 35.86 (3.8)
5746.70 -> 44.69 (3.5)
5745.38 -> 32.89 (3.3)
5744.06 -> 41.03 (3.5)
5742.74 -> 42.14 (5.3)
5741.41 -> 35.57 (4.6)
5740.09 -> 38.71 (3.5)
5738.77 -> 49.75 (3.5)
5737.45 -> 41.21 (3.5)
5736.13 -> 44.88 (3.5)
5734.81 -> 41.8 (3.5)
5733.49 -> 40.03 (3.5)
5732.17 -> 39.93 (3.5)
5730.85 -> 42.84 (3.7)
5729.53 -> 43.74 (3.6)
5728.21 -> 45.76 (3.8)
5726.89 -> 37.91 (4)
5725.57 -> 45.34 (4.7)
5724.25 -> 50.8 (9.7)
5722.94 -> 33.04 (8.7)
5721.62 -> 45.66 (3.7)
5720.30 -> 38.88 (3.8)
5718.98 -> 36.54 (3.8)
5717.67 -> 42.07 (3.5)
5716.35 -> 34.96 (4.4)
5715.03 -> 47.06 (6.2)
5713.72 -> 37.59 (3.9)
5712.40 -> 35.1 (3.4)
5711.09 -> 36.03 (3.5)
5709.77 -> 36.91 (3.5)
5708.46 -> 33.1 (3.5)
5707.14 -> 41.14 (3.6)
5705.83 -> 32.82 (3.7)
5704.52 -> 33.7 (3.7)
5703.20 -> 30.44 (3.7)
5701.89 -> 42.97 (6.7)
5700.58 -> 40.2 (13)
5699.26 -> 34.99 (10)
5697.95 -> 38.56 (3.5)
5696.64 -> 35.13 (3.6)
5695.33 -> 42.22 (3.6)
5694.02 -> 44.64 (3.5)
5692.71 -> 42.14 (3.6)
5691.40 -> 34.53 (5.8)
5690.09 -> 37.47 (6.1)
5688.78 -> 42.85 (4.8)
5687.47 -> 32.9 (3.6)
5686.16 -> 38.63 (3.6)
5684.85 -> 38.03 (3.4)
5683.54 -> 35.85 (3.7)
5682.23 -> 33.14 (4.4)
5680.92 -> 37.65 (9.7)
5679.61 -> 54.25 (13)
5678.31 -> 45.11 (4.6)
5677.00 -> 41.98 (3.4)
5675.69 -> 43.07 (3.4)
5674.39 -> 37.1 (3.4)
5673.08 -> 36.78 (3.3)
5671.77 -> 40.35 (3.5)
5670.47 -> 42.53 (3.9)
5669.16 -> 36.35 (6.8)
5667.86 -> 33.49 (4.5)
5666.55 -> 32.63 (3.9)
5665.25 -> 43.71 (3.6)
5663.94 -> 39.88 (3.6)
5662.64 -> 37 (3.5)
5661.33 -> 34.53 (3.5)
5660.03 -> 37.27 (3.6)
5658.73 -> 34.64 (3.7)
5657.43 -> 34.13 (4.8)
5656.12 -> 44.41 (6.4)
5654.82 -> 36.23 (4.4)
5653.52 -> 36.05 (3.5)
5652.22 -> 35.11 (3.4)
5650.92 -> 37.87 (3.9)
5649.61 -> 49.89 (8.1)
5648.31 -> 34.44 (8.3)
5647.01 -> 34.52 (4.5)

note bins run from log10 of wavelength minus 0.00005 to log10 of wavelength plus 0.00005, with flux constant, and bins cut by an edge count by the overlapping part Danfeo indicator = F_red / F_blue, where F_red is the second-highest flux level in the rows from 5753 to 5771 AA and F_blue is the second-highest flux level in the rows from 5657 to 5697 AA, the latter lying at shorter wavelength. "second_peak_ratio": 1.00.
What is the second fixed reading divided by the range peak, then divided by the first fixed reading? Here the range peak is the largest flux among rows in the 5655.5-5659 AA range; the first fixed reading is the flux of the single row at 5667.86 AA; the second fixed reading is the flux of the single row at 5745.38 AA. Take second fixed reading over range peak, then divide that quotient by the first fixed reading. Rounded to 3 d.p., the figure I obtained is 0.022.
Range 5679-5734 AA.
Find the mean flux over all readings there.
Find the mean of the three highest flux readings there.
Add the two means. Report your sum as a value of 89.9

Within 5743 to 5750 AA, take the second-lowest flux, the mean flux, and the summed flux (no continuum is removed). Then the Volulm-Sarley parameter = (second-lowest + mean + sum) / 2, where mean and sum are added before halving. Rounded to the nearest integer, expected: 139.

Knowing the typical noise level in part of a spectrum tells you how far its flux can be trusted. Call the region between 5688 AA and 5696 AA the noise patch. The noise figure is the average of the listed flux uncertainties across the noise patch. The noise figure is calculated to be 4.6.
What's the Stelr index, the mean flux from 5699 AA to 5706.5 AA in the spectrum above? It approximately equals 35.9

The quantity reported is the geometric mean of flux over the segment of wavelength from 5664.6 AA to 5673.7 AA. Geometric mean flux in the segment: 37.8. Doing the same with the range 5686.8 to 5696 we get 39.3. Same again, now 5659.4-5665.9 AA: 38.4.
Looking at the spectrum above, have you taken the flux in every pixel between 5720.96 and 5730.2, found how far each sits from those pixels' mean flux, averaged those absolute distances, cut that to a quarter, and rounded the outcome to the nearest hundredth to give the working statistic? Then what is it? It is 1.10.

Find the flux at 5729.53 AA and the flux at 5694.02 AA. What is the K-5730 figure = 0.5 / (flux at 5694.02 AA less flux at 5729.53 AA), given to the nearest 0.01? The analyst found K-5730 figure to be 0.56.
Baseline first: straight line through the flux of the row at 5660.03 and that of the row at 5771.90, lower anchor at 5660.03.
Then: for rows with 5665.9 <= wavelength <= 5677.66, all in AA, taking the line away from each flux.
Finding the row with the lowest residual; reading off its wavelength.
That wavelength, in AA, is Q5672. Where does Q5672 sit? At 5666.55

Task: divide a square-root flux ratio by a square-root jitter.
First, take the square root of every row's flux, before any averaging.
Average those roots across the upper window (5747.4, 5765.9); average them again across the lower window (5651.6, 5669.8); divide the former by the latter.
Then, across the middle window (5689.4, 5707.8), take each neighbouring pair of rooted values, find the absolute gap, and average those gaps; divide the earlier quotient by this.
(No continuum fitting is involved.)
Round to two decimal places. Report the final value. 2.65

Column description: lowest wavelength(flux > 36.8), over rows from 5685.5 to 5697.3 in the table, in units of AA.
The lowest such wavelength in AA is 5686.16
